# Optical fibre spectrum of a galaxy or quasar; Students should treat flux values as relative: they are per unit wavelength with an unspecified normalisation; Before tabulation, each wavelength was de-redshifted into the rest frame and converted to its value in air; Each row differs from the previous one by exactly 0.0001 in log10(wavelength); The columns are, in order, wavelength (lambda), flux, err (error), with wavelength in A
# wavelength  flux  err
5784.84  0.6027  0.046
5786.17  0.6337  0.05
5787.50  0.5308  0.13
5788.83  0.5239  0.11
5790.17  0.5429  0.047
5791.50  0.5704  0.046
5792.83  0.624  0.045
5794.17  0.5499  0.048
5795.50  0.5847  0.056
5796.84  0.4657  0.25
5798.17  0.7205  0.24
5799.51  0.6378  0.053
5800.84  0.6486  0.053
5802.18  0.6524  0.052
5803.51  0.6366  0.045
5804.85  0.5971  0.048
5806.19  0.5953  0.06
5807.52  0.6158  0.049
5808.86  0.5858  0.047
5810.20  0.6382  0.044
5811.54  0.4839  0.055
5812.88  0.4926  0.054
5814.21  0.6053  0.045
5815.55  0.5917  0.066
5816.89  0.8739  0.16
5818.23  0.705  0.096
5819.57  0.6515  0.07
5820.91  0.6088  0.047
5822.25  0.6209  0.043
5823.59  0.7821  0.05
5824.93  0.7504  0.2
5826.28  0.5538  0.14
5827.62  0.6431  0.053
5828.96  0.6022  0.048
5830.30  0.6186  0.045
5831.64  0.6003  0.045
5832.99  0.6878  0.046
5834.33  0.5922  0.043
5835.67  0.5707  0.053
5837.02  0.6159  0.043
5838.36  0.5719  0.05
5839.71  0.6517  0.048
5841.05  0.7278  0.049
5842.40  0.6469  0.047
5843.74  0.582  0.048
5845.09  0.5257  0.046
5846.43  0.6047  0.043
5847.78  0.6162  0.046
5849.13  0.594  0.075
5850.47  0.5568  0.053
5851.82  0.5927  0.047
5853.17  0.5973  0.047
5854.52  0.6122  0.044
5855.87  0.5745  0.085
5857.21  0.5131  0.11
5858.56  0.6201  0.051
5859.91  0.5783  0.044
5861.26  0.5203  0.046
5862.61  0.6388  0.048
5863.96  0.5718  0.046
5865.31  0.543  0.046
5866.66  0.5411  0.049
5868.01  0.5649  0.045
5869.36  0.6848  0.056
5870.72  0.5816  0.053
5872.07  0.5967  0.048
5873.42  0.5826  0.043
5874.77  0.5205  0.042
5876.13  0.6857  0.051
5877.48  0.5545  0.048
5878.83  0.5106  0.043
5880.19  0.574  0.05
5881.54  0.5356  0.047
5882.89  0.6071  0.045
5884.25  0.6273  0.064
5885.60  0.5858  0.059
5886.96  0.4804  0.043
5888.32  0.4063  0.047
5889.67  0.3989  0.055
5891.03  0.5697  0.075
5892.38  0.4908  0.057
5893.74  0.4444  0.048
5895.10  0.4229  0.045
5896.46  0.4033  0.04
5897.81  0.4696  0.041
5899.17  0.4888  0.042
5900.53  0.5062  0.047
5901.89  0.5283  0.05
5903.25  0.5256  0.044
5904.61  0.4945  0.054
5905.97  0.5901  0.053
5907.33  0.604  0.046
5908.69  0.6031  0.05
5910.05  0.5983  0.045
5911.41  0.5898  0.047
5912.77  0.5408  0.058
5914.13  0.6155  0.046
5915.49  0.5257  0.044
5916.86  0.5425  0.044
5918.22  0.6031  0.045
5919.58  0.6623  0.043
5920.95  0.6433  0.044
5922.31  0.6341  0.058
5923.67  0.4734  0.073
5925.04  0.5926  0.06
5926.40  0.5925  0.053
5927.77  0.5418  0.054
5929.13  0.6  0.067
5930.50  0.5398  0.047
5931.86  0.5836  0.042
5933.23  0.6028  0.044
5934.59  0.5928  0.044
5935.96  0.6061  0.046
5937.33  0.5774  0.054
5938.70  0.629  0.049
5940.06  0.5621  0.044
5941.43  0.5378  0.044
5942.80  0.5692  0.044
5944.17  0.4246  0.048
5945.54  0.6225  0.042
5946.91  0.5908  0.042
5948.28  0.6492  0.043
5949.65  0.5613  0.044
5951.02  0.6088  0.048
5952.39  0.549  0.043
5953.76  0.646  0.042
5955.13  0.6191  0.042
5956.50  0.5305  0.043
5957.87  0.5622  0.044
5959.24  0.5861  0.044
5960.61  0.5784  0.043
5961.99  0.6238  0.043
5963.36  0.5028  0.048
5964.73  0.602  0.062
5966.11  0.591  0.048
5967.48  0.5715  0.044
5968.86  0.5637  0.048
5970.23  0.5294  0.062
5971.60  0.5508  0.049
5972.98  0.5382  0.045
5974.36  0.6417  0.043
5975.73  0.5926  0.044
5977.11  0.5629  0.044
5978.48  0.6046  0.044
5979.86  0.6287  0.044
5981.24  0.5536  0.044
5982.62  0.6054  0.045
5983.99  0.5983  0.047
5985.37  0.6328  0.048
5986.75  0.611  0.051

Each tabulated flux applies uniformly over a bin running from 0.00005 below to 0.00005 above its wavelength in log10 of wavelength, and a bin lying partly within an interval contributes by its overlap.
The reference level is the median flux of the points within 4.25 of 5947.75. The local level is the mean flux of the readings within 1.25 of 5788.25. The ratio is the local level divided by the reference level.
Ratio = 0.88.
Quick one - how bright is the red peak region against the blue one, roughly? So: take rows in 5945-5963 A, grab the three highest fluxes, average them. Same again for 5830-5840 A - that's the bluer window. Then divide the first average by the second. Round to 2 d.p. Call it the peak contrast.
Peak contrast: 0.98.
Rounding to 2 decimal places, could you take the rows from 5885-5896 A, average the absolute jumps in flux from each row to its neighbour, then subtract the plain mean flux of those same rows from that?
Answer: -0.40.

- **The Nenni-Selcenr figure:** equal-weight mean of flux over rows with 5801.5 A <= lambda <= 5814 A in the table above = 0.589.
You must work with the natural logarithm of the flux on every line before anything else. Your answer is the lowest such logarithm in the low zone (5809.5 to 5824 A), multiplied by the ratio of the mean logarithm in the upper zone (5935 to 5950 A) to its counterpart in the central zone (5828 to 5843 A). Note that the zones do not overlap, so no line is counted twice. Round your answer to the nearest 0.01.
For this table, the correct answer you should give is -0.86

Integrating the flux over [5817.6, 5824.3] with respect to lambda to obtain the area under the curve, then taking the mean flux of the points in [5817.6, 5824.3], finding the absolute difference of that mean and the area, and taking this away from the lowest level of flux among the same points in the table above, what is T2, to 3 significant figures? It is -3.23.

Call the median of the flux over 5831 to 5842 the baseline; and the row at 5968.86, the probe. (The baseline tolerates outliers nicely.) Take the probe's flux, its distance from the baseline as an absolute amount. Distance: 0.04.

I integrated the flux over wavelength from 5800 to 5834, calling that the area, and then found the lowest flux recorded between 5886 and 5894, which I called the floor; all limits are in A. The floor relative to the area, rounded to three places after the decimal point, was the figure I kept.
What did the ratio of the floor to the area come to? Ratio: 0.019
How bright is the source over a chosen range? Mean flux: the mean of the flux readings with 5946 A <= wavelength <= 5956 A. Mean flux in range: 0.603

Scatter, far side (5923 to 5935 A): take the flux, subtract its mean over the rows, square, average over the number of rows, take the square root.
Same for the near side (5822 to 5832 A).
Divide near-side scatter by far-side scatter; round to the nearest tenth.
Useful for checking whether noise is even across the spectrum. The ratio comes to 1.8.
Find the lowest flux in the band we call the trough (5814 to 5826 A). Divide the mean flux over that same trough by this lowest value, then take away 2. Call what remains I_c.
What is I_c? -0.84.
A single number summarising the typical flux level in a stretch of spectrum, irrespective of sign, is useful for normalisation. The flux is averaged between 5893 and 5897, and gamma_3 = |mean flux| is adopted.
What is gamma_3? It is 0.424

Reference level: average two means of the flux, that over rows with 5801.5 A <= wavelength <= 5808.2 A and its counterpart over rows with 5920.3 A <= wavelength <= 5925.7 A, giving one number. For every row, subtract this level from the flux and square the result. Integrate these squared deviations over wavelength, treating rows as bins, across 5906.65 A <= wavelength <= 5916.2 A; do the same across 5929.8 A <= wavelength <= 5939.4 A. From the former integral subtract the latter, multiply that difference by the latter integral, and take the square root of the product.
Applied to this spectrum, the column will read 0.0068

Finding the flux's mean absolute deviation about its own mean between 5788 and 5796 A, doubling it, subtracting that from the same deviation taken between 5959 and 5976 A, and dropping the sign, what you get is 0.025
